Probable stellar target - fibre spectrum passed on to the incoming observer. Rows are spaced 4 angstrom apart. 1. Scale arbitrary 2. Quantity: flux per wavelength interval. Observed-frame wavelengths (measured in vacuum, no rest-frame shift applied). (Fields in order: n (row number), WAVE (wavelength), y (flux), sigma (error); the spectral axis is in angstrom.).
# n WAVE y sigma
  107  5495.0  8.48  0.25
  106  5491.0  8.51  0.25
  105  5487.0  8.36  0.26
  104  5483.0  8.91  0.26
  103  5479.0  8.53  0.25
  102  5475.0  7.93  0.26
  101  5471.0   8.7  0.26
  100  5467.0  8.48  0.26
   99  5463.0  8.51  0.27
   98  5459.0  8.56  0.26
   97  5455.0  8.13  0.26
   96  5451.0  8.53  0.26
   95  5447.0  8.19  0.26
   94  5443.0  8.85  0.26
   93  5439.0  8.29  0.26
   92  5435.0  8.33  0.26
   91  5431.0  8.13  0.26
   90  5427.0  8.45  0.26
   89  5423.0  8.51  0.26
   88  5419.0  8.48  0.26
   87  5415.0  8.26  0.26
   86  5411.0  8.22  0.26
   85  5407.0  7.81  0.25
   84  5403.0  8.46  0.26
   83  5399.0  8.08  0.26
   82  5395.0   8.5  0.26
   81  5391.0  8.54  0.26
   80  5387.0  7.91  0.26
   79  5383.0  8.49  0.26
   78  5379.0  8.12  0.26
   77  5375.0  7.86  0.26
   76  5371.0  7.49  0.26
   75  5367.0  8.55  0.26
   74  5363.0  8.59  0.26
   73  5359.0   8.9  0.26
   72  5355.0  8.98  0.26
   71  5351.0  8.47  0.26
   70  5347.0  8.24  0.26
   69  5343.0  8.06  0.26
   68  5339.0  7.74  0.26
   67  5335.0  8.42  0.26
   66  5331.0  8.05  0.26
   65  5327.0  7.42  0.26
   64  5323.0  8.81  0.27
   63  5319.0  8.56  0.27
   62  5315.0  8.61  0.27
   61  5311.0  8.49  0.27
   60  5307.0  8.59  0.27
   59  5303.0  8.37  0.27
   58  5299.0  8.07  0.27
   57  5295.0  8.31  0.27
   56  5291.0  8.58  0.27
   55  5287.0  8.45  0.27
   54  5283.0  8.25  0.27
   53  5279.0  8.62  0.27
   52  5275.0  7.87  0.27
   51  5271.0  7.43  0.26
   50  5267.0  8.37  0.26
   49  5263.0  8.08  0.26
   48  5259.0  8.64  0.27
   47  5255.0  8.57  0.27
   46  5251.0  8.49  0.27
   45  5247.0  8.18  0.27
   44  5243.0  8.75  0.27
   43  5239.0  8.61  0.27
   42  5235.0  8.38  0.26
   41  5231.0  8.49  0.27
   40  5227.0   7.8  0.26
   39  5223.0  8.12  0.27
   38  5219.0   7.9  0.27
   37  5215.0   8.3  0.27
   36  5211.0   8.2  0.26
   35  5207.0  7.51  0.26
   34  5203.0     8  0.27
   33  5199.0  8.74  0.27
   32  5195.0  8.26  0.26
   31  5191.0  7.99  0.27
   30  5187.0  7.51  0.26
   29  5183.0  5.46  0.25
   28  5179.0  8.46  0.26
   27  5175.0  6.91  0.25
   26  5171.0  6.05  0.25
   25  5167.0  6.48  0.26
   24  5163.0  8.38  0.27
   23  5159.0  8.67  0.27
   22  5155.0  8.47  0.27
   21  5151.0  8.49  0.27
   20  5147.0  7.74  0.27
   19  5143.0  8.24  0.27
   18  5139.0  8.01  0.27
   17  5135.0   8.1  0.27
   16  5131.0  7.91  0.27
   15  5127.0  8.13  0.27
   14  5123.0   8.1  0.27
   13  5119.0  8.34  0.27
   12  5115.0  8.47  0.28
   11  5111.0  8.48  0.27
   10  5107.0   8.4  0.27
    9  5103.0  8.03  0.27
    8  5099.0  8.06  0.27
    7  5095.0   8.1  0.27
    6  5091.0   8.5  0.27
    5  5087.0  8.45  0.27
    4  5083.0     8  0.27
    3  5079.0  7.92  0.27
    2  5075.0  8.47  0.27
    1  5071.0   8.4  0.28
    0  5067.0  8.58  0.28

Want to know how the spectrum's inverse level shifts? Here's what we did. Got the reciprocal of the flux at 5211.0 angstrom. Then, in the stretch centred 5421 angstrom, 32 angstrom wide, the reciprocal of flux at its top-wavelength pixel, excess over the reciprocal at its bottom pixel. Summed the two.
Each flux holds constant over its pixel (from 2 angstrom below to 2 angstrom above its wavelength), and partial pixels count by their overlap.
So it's 0.114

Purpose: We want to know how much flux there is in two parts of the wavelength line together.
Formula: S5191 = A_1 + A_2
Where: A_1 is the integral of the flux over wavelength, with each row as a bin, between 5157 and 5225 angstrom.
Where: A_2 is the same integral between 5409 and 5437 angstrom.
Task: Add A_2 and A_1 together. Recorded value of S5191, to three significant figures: 757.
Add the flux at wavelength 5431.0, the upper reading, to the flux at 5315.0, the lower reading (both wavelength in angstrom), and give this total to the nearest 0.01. 16.74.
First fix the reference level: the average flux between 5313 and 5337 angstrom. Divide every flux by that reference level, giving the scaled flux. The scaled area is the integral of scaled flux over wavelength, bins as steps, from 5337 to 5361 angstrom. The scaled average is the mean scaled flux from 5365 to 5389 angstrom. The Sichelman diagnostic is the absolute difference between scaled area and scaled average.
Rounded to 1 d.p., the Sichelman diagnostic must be 23.3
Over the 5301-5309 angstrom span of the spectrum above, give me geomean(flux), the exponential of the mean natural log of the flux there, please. 8.48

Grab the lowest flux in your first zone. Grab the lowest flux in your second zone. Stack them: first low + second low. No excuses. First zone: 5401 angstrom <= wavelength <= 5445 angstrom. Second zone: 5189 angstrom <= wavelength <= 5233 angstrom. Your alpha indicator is 15.3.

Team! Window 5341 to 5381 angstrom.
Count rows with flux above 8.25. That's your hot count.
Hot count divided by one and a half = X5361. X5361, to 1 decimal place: 3.3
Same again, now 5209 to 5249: 3.3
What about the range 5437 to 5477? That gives 4.7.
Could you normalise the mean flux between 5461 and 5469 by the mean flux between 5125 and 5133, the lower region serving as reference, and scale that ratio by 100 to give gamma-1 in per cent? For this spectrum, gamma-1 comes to 106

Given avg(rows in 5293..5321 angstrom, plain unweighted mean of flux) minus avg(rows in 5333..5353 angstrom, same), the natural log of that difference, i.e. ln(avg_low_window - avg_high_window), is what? -1.4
